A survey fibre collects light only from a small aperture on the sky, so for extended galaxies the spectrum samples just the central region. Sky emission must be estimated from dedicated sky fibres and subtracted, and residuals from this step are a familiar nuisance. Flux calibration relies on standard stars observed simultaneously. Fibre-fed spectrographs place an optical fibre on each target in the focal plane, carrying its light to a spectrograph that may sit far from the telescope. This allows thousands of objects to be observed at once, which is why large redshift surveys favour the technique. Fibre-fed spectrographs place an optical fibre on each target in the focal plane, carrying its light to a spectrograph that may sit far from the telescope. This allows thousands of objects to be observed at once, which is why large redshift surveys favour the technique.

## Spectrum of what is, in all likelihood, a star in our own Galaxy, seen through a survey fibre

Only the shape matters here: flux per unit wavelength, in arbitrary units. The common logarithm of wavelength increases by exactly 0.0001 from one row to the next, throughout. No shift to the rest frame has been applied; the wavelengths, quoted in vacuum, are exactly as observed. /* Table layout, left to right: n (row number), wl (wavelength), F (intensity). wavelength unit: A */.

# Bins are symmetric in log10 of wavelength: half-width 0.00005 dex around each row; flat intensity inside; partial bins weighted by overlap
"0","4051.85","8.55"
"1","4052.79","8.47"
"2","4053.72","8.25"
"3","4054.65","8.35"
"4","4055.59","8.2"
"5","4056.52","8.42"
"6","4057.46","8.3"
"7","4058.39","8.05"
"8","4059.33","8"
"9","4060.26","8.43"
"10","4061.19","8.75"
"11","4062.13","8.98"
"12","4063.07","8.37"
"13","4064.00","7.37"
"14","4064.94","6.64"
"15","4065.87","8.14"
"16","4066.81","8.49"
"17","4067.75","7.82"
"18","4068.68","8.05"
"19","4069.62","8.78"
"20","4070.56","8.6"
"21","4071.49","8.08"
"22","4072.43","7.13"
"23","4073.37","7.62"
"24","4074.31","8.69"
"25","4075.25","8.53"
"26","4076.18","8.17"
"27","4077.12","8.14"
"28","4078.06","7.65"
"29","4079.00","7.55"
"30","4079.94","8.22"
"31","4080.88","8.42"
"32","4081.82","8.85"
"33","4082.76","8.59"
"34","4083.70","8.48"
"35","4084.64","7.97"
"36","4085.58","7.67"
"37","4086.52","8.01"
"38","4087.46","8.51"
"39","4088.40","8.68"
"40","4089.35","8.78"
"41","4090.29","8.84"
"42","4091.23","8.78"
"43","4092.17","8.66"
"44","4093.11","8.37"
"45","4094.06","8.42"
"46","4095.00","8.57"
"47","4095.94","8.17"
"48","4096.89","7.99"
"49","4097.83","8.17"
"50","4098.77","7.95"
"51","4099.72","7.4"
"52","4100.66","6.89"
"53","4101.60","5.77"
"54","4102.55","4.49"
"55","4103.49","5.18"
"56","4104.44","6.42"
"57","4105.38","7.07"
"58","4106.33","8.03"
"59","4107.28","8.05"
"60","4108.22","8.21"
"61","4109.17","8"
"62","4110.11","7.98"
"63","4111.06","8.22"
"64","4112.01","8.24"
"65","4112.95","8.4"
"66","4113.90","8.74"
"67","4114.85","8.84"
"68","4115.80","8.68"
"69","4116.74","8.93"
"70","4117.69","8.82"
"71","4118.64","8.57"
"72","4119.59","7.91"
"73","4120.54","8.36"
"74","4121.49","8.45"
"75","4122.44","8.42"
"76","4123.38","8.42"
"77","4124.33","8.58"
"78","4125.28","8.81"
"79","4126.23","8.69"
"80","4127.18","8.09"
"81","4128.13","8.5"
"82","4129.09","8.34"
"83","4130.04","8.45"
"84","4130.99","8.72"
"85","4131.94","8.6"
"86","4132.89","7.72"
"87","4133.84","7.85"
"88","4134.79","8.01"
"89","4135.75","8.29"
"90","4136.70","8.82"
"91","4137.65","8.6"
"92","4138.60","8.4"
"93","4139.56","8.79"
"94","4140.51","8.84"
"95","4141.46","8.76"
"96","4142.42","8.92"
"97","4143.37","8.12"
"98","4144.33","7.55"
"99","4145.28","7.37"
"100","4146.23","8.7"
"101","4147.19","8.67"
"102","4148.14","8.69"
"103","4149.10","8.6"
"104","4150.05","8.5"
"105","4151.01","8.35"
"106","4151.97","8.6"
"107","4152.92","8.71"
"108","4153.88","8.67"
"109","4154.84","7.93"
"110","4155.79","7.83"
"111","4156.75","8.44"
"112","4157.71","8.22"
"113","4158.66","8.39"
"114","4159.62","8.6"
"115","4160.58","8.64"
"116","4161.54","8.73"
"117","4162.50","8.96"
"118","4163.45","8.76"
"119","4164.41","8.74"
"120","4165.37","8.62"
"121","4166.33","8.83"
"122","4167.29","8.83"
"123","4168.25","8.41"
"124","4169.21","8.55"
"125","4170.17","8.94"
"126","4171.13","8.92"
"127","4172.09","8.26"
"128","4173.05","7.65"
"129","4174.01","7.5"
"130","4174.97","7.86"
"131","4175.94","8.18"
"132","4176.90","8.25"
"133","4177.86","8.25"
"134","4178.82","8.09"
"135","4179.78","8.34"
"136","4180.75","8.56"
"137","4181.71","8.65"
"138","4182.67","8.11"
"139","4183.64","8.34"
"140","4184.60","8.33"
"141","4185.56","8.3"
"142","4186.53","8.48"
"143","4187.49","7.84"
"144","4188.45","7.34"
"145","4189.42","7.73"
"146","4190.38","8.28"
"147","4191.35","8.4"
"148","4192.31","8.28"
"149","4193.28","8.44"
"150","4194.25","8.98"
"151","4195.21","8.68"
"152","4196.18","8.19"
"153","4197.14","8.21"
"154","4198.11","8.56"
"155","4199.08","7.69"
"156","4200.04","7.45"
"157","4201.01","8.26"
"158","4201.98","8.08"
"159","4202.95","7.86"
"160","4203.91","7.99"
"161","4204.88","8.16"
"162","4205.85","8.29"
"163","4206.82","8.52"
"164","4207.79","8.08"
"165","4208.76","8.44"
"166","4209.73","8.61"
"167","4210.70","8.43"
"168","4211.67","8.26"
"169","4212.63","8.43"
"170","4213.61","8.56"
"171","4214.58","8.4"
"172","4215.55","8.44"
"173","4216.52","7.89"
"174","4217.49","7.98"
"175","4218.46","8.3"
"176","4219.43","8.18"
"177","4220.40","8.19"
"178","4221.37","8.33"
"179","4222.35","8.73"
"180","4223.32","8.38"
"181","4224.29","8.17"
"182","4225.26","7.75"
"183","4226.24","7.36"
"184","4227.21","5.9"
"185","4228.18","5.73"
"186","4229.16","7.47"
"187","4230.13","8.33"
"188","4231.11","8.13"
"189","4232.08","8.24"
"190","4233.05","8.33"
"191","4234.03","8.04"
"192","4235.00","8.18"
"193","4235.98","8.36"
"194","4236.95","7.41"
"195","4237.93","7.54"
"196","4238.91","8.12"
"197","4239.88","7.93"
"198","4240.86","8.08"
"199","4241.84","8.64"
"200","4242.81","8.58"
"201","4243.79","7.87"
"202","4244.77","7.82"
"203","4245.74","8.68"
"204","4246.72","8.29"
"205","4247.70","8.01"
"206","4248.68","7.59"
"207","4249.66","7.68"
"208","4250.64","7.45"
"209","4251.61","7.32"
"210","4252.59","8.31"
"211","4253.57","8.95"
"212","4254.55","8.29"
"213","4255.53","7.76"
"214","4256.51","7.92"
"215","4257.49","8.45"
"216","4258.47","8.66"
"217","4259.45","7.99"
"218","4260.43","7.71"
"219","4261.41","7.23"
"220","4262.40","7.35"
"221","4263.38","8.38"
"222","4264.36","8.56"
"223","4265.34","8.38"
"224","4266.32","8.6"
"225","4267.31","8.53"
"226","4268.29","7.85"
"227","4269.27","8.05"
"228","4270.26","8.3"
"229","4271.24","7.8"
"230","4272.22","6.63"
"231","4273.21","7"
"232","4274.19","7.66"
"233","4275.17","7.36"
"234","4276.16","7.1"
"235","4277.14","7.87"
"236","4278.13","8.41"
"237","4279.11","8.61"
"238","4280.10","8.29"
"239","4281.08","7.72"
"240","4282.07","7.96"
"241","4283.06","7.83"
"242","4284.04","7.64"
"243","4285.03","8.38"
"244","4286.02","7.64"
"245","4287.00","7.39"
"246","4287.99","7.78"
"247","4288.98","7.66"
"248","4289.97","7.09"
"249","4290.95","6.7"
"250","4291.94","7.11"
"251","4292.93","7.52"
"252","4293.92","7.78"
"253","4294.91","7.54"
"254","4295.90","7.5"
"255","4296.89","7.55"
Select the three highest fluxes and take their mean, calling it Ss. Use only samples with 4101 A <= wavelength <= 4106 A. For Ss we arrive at 6.4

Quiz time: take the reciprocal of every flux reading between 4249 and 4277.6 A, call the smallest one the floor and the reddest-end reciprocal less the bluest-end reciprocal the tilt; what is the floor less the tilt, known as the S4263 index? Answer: 0.115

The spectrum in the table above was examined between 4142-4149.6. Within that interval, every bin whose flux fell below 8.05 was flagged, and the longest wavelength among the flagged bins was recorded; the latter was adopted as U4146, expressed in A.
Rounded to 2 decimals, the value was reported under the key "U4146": 4145.28 A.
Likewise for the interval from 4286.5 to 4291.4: 4290.95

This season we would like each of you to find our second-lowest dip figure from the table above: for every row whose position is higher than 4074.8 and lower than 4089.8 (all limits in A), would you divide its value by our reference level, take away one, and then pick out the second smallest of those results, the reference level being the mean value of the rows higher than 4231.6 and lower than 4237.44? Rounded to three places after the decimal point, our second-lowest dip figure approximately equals -0.055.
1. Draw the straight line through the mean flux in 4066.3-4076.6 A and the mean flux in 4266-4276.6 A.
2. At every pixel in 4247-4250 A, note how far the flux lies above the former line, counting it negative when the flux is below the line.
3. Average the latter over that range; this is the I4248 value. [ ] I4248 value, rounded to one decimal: 0.0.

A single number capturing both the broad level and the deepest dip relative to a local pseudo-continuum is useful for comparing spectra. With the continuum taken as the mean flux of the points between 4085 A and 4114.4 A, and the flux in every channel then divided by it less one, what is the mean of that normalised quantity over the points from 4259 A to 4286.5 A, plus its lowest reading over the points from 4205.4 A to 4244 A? -0.26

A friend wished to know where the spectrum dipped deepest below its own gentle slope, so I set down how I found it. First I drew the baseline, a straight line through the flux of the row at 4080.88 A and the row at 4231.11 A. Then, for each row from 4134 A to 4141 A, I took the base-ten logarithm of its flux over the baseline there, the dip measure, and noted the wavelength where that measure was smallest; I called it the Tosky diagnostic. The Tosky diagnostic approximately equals 4134.79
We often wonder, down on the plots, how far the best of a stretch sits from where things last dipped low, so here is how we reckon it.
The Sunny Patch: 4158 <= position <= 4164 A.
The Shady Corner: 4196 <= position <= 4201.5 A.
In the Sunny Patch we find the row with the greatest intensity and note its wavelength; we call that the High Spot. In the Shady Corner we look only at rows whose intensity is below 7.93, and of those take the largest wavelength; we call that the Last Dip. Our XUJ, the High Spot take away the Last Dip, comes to -37.5 A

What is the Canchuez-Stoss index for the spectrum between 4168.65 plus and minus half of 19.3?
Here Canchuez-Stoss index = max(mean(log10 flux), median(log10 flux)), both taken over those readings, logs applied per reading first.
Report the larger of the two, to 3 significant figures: 0.935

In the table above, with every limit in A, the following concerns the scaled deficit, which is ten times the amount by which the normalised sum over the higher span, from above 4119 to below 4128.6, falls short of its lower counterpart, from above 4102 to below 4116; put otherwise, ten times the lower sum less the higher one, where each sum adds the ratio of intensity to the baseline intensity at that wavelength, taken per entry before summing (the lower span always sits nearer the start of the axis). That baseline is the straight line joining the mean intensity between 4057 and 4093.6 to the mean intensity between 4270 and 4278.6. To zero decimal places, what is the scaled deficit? 37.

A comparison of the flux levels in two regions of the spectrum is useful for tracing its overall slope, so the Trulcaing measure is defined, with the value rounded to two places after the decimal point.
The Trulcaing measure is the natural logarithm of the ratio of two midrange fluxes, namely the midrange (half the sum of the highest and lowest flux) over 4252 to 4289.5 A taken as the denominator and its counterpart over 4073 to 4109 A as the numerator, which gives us -0.16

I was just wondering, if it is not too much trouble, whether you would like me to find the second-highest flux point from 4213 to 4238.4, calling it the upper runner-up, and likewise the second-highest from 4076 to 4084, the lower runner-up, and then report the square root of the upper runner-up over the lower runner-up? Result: 1.00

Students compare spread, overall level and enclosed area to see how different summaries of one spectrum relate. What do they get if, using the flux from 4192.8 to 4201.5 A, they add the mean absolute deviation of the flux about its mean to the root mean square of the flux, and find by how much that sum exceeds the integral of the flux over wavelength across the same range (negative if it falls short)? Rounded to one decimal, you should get -63.3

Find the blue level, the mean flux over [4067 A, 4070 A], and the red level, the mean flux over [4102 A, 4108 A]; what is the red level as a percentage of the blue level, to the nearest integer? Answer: 80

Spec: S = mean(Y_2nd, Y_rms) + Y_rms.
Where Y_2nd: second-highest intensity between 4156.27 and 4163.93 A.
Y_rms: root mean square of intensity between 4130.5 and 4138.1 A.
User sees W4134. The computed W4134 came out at 16.9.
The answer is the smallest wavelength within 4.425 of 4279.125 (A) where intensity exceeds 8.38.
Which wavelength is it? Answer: 4278.13 A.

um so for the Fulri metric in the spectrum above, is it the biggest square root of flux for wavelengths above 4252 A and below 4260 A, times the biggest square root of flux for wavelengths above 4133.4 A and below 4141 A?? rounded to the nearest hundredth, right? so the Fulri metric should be 8.89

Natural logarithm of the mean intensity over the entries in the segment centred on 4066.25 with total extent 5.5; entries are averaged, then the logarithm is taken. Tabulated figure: 2.05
